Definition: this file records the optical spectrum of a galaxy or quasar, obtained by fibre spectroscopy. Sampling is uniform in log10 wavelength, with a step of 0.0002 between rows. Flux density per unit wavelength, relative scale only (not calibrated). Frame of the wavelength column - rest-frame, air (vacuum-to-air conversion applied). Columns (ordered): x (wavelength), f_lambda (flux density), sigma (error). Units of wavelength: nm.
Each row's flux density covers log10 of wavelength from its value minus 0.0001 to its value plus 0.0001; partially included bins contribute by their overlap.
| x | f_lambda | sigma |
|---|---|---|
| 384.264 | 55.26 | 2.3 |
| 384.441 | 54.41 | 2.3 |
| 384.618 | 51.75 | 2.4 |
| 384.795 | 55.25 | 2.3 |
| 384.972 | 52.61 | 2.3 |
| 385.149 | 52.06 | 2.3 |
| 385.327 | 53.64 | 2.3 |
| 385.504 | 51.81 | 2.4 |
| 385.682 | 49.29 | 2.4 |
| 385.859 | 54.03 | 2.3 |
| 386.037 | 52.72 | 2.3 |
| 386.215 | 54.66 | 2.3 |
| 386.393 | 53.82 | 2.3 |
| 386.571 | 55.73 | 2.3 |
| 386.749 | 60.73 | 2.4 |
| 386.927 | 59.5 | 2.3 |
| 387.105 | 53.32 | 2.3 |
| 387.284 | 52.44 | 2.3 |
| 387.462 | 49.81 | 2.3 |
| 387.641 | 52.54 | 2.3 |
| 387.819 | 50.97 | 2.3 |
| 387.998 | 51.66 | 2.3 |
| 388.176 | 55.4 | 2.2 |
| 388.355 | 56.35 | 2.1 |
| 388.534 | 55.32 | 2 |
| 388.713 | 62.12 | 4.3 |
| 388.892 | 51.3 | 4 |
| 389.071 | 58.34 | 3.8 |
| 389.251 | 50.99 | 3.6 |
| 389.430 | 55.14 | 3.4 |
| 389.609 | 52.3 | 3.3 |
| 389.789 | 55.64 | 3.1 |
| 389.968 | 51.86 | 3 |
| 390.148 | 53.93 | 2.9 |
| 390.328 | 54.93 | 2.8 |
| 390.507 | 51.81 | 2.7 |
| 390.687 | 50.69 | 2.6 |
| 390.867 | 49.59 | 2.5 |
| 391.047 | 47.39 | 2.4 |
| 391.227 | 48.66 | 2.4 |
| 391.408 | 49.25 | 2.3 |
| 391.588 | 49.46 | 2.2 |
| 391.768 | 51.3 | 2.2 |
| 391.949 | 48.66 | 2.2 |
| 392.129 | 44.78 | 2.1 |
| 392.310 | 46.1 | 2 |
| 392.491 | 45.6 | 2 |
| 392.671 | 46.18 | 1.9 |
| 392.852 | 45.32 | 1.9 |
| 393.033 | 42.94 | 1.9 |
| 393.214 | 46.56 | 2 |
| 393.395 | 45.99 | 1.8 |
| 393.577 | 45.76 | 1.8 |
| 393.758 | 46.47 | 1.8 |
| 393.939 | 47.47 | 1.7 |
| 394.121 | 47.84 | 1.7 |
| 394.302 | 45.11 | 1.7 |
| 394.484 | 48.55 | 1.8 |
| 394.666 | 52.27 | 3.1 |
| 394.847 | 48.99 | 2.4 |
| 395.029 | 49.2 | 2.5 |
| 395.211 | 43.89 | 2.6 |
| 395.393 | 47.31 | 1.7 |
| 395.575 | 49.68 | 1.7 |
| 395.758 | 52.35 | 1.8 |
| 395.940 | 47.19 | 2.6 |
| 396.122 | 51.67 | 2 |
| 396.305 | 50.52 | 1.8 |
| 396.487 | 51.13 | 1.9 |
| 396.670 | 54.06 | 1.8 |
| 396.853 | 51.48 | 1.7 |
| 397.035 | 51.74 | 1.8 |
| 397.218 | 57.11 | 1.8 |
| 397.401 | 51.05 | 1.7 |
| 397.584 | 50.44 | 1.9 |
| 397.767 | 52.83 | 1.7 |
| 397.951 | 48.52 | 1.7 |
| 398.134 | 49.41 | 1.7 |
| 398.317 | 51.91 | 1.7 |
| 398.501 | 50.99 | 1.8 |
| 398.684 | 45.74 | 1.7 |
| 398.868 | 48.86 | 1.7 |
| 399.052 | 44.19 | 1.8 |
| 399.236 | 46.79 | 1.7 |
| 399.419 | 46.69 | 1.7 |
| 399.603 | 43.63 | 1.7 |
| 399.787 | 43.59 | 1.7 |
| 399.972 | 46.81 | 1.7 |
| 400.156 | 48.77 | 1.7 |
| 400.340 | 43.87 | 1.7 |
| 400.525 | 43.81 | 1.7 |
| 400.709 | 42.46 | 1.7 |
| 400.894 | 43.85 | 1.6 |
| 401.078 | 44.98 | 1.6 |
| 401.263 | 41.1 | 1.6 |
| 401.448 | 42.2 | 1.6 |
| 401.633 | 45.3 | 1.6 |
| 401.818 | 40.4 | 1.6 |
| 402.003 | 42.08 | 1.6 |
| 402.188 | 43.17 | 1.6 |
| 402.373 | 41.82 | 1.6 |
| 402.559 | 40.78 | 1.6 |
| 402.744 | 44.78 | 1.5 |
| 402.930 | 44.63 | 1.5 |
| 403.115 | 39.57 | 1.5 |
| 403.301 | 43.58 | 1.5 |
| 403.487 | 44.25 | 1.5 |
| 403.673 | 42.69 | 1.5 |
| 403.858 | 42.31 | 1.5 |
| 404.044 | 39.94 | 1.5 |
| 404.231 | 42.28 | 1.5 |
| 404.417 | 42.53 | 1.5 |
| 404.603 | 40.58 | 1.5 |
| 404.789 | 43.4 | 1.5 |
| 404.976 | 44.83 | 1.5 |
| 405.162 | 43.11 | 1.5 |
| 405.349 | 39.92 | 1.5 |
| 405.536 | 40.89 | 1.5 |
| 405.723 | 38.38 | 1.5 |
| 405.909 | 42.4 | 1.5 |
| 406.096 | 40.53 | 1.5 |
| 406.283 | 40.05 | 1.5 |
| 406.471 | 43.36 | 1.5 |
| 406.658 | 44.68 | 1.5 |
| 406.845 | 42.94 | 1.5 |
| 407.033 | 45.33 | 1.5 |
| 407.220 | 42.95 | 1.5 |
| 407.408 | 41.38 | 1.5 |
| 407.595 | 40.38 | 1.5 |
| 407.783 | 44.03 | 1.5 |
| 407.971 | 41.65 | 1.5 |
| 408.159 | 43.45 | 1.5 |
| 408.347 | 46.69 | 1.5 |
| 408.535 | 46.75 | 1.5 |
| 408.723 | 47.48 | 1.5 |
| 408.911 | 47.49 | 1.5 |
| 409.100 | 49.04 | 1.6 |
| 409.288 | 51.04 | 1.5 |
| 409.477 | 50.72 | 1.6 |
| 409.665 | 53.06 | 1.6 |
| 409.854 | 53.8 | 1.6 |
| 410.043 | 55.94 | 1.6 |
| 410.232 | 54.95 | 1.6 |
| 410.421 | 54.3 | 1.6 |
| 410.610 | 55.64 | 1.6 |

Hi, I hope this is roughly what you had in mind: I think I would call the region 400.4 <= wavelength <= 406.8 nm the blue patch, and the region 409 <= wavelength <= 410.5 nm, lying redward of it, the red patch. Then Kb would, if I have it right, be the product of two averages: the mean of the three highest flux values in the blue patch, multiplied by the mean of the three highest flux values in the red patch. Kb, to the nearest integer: 2480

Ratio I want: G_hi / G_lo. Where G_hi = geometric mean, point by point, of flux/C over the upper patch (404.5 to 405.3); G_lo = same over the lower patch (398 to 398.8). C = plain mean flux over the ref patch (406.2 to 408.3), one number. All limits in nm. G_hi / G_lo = 0.87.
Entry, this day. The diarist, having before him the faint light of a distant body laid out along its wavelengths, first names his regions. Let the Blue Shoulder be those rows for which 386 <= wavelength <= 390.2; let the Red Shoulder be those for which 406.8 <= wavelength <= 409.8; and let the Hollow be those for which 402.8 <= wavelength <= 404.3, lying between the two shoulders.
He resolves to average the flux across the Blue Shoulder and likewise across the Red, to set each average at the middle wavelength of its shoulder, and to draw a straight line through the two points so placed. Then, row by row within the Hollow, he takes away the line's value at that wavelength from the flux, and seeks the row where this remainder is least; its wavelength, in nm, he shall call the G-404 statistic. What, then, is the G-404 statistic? 403.115 nm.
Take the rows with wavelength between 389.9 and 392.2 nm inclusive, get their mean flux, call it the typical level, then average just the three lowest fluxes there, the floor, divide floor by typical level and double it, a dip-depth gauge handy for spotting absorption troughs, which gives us 1.87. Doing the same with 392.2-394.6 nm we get 1.93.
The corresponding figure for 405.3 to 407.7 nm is 1.89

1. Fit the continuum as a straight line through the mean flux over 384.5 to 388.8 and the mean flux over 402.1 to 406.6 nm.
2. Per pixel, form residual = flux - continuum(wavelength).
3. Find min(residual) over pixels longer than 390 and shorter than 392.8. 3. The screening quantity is -5.6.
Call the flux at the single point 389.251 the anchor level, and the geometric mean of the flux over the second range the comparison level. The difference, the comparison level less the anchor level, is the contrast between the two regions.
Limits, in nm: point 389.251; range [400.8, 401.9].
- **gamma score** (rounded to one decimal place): -8.1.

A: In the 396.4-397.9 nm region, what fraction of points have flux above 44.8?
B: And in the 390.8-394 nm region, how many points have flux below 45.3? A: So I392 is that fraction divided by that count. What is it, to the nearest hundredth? 0.50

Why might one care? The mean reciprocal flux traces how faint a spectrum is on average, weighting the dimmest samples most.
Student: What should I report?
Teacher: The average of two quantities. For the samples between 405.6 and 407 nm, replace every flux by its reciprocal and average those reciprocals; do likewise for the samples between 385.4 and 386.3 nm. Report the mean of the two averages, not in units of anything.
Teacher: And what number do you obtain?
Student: 0.0215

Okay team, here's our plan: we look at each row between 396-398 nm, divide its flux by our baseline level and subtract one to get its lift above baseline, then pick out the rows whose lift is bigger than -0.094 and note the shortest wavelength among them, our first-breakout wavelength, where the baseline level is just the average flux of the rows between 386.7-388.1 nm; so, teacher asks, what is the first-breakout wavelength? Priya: 396.122 nm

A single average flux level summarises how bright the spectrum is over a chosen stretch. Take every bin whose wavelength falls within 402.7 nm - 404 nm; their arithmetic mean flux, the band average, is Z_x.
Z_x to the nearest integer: 43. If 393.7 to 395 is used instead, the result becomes 48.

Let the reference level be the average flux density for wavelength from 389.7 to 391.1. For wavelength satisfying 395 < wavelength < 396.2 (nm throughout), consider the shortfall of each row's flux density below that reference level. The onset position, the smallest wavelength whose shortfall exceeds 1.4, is 395.029 nm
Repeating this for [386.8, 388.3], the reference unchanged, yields 387.462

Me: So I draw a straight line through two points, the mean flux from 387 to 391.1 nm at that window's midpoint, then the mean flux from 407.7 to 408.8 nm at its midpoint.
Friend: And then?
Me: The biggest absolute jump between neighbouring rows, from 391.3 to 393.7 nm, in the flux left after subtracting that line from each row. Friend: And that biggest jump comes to 3.8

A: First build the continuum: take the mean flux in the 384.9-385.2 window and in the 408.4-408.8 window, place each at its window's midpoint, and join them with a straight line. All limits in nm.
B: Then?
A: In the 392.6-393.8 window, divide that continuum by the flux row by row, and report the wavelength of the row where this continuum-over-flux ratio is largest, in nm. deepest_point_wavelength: 393.033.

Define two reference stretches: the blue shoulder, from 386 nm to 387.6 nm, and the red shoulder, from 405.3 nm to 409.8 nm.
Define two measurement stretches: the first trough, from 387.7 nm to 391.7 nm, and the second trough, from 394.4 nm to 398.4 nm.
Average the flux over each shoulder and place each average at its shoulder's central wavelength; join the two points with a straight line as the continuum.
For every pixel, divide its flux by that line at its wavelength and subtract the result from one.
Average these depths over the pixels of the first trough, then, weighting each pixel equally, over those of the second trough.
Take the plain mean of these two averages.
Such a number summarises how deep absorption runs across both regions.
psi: 0.00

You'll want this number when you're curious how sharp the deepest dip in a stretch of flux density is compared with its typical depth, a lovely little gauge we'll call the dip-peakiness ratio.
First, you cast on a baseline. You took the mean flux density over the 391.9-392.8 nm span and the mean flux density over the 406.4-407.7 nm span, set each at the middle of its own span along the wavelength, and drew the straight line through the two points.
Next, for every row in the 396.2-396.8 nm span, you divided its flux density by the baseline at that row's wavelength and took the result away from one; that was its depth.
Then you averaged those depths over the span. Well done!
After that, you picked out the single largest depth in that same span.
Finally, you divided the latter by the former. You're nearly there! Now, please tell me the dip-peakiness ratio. 0.8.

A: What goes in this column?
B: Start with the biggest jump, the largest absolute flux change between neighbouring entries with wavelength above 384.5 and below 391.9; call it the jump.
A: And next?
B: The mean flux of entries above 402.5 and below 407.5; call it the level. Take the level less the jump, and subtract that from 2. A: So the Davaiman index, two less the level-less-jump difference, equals -29.5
